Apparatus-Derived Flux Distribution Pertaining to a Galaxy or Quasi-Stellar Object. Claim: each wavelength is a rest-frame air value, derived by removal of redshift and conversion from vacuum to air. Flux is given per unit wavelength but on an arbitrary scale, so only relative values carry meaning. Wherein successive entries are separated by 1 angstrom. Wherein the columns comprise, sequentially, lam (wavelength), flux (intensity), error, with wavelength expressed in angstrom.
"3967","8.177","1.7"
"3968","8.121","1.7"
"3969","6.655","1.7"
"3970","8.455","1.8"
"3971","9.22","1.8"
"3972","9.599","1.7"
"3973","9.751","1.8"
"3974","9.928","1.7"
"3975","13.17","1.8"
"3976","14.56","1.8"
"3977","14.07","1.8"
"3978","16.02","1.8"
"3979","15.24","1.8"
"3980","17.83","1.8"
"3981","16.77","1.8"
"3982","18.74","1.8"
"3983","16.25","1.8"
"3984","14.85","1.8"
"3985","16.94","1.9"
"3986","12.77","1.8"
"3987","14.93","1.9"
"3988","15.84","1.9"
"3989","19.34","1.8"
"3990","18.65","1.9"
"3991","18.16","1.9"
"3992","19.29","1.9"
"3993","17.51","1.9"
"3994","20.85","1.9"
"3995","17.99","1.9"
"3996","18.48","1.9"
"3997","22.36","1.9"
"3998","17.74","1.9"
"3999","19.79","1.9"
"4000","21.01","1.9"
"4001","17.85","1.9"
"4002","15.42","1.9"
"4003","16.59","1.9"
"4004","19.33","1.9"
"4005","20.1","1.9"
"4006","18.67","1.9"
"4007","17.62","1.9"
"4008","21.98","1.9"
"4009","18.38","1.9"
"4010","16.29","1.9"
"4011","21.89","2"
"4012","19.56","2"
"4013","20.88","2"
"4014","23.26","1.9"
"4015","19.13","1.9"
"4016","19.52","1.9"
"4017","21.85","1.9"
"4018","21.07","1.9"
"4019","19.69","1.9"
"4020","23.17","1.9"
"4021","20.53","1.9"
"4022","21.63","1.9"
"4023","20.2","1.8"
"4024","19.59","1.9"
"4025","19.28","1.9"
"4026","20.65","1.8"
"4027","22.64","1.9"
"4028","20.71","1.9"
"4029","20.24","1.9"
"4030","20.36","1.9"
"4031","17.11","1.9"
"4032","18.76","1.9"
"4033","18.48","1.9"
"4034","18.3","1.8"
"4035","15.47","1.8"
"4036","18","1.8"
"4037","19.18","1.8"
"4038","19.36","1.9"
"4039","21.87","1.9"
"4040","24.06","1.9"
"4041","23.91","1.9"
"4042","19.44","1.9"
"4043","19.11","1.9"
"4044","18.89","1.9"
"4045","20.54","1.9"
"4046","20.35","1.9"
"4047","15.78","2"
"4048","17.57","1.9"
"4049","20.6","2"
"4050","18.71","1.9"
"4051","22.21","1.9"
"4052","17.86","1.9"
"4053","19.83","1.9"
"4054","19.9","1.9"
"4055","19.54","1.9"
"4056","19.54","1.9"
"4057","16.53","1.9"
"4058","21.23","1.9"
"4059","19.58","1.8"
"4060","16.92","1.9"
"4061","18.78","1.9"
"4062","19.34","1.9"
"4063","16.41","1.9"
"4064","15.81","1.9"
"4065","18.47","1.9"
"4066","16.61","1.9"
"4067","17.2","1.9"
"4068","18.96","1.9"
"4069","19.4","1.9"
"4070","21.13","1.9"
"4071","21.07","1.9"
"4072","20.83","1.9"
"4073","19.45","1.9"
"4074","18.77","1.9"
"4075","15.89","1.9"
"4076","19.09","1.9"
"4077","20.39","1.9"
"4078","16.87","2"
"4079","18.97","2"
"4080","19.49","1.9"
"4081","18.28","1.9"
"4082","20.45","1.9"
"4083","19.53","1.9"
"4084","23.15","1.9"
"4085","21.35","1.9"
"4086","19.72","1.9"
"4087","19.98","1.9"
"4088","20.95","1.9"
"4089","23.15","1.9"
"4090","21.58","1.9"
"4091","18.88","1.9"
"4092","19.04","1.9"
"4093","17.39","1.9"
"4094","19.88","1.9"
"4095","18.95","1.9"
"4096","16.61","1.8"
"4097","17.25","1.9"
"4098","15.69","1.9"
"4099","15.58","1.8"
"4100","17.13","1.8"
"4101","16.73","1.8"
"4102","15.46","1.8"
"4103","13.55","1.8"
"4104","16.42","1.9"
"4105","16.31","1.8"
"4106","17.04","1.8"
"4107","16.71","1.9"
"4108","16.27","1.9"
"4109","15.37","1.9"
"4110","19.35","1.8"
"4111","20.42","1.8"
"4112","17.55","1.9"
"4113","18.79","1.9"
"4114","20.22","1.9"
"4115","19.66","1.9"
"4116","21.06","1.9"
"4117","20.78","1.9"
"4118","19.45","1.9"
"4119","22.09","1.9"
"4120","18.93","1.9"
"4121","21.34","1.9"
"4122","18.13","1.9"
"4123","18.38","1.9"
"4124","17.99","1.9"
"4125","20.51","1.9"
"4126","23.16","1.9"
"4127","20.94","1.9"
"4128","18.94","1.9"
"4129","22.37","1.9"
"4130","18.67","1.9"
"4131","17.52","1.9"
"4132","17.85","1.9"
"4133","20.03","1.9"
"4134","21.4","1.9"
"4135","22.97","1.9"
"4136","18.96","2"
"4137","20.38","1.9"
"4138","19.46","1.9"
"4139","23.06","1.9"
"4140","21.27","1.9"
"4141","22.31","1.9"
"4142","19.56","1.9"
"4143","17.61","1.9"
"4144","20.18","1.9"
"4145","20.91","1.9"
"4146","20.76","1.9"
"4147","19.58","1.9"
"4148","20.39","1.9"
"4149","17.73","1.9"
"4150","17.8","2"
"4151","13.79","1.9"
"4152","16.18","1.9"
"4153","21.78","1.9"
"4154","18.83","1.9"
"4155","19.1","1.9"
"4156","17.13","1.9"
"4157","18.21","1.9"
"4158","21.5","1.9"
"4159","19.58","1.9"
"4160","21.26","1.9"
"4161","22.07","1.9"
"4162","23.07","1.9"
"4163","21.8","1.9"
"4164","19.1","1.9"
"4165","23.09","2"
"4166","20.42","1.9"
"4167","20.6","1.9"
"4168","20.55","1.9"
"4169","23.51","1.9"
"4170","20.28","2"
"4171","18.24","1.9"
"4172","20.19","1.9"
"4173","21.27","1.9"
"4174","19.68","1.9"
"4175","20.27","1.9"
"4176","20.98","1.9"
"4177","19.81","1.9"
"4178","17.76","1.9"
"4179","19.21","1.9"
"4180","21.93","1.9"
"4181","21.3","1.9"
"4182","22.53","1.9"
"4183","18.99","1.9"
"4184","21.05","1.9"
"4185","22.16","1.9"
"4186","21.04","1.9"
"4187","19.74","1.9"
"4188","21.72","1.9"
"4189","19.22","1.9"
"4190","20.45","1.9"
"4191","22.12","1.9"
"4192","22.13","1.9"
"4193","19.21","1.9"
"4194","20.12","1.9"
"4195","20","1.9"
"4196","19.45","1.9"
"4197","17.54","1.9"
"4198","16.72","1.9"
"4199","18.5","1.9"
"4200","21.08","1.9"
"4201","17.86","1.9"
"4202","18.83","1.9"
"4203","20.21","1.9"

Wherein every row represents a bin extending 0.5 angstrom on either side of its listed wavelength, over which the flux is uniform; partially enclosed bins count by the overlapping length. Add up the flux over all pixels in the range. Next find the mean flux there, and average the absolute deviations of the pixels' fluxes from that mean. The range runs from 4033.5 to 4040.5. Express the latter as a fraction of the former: 0.0147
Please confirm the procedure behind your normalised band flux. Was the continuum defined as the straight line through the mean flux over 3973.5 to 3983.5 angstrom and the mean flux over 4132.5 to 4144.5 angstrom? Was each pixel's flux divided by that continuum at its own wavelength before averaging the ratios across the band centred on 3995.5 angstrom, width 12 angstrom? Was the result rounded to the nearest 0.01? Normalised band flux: 1.21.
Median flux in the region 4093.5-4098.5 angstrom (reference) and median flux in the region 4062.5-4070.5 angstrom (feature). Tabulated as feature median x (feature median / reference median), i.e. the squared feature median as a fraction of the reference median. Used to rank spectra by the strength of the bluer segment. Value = 18.4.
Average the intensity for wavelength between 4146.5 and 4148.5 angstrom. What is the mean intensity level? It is 20.0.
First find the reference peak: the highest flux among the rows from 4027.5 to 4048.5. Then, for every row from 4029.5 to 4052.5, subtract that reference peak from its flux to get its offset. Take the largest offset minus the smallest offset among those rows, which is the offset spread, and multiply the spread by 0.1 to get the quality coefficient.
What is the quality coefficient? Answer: 0.86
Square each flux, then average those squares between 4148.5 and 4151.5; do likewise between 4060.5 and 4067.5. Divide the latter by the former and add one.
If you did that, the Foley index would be 2.13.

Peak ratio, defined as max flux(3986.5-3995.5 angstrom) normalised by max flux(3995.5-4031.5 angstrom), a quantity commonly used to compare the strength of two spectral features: 0.90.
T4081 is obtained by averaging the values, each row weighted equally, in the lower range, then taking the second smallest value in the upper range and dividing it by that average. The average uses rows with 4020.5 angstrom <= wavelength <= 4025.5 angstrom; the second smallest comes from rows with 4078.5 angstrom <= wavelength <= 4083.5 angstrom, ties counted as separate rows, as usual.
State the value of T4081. 0.94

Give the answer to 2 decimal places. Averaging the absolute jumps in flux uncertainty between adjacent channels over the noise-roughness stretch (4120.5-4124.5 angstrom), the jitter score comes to 0.00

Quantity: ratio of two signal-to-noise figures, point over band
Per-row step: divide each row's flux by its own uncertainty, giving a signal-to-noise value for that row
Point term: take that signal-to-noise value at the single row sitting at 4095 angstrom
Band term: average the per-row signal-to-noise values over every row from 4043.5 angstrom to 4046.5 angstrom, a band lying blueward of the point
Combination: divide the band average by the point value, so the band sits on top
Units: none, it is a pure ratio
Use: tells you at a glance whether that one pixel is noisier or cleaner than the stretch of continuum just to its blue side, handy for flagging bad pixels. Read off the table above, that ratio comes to 1.05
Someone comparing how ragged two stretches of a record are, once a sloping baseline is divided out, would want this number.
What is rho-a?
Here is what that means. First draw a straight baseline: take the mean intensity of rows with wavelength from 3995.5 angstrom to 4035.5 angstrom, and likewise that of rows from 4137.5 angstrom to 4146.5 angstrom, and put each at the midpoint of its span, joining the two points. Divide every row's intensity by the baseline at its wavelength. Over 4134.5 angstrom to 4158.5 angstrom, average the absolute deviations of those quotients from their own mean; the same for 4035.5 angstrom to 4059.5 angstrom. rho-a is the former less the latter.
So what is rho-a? 0.011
